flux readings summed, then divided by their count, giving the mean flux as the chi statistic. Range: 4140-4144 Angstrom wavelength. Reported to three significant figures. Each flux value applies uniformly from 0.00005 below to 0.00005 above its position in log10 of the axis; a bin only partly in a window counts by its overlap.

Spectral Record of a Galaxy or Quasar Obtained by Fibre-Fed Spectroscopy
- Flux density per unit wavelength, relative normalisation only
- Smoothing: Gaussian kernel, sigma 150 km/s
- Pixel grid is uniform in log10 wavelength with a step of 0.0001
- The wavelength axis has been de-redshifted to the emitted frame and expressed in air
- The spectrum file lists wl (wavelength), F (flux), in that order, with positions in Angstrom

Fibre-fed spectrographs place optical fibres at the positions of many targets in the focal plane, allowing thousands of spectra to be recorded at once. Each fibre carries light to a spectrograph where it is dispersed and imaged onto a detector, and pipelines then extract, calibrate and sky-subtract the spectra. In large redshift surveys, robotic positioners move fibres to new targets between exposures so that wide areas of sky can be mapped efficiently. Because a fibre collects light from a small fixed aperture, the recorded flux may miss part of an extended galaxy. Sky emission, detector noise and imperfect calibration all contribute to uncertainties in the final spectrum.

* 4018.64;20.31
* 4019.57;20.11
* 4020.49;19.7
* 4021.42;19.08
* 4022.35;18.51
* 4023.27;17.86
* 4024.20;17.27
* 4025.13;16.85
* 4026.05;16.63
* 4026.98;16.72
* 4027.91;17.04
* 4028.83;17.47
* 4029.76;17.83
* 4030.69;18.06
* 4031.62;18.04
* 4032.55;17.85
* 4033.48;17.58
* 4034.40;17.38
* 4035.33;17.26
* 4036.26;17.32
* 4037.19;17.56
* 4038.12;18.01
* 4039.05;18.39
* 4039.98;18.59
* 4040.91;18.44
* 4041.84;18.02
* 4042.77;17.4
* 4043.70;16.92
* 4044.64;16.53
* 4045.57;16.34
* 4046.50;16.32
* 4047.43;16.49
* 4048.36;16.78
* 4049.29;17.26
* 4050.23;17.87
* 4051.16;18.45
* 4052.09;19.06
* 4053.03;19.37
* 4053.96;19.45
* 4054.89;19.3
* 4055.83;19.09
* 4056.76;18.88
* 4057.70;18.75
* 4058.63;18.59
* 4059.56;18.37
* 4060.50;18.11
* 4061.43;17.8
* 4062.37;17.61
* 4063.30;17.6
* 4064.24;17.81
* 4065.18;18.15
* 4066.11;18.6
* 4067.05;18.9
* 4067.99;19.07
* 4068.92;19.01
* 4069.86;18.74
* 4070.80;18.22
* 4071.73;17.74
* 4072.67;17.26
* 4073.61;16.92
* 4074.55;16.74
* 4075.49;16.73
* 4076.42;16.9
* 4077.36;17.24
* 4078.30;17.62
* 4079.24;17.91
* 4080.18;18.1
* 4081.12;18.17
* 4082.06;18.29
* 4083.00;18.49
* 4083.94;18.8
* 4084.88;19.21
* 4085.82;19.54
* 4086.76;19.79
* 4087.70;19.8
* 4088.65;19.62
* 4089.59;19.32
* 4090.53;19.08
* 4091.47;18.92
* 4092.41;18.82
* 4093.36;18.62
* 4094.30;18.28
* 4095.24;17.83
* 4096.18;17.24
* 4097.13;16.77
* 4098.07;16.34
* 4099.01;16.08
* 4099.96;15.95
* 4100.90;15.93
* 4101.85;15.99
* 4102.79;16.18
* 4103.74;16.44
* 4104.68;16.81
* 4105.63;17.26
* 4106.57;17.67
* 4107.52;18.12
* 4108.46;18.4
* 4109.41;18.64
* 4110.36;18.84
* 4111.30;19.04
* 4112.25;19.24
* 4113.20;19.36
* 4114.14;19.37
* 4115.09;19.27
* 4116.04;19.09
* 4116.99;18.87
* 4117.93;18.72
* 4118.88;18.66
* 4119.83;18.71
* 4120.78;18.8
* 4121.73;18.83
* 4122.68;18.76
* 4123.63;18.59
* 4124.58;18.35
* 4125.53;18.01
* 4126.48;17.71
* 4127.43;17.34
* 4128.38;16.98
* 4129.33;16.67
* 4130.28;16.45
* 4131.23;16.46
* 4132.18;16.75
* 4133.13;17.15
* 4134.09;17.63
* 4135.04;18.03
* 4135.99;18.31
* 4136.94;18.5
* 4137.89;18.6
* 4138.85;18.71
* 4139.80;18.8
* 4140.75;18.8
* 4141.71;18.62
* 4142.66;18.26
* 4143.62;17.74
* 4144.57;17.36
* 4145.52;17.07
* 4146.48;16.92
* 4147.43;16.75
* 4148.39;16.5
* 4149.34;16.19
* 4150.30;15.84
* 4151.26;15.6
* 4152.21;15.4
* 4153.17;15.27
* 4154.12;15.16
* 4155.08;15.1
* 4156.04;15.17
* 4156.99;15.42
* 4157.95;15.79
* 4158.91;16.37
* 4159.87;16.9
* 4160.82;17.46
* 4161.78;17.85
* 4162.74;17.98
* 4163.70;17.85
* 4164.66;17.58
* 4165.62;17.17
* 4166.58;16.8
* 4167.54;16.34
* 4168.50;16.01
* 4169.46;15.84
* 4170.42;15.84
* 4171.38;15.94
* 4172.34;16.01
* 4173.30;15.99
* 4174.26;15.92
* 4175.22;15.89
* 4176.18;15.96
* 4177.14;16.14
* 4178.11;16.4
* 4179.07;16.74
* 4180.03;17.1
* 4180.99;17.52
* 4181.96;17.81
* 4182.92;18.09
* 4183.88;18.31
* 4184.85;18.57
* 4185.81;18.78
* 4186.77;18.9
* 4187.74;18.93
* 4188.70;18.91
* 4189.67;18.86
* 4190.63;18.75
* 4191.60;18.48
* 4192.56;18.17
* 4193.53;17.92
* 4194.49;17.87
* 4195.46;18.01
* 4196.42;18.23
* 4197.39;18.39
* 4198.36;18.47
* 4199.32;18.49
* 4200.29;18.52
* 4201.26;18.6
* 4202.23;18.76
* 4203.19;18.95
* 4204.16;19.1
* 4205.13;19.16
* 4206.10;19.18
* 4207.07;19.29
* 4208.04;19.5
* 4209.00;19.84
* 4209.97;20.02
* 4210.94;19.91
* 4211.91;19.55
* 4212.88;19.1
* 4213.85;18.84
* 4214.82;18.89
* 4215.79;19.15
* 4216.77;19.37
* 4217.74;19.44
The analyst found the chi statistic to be 18.4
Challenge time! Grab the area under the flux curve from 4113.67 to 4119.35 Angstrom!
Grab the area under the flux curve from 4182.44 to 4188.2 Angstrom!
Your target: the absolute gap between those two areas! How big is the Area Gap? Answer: 1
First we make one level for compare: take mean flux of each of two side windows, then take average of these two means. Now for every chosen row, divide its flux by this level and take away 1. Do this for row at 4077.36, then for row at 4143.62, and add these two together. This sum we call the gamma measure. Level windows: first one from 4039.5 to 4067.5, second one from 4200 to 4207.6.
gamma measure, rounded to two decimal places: -0.11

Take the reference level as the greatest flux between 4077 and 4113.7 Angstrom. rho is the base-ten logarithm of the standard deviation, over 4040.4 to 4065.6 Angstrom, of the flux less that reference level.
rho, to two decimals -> -0.02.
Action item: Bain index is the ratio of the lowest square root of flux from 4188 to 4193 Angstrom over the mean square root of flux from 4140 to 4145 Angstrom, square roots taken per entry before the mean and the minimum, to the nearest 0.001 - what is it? 1.000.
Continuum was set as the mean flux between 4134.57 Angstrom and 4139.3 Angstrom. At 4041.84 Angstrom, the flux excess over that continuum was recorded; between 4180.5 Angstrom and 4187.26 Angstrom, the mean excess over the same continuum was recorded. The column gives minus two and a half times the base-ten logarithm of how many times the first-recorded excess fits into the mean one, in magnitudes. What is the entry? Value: 1.1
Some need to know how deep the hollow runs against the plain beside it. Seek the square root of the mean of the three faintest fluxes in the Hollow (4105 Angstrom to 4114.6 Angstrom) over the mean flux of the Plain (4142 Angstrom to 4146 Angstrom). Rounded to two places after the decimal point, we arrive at 1.00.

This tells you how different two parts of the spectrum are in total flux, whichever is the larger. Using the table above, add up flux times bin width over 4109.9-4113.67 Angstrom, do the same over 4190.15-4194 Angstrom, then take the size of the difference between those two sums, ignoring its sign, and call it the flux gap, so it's 1.6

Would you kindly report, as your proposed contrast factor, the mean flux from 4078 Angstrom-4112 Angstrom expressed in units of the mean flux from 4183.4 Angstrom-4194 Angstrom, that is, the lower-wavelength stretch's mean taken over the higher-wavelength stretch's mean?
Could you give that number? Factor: 0.97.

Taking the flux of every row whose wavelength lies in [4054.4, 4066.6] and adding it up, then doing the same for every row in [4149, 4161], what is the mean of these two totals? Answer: 222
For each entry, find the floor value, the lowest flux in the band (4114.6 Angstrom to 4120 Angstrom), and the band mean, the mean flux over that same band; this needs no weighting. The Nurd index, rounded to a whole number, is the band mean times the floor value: 352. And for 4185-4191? 354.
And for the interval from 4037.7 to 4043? 316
